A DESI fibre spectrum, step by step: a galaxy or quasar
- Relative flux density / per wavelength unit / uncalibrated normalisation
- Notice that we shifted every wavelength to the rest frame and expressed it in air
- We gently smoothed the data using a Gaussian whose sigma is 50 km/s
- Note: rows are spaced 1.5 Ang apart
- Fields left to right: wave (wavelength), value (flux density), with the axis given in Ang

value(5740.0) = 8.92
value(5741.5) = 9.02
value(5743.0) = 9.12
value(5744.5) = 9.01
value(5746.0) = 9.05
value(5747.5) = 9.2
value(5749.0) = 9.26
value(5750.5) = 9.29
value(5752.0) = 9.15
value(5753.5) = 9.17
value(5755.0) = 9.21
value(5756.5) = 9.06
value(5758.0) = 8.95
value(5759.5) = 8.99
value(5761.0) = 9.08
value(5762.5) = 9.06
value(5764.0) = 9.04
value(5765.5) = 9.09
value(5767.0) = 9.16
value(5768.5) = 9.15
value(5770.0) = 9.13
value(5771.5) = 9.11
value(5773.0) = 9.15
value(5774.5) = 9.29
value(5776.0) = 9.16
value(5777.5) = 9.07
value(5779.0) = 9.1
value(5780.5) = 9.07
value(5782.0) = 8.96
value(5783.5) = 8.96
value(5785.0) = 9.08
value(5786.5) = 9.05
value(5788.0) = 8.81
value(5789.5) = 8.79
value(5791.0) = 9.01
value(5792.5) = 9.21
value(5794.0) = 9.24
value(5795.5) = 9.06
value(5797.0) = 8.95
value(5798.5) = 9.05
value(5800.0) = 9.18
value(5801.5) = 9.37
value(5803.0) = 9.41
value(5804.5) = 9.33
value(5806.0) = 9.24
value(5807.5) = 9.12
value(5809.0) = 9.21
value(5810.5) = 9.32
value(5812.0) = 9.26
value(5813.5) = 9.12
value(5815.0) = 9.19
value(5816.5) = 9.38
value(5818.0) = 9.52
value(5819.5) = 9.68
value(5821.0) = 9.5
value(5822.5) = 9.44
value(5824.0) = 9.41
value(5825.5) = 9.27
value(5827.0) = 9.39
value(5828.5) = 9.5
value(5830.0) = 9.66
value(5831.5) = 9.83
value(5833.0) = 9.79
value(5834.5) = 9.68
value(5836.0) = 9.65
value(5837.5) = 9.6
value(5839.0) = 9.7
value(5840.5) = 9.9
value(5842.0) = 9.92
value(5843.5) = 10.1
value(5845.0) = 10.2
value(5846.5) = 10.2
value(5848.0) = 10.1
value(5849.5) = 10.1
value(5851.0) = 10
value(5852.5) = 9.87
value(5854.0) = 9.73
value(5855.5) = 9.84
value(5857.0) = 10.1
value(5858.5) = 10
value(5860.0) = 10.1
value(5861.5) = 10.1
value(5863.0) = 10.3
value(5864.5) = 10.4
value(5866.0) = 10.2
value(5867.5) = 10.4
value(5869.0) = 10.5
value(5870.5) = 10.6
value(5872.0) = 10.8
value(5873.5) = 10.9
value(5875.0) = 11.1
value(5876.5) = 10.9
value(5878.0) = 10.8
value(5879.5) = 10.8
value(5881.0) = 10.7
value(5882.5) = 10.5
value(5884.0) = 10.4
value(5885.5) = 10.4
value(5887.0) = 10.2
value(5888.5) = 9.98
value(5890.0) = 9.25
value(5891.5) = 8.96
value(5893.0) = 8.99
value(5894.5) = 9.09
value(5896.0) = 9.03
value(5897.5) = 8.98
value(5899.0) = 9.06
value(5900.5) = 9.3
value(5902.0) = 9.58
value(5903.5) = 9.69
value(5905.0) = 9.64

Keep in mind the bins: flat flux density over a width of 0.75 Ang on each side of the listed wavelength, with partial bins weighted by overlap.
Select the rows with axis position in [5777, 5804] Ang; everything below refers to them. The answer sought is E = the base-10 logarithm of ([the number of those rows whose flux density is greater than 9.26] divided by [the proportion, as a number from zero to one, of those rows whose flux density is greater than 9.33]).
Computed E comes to 1.26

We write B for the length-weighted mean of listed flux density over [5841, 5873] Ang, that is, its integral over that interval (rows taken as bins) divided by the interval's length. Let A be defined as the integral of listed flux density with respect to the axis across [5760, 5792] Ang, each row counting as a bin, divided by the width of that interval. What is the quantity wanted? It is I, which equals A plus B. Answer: 19.2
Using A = 9.1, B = 10.2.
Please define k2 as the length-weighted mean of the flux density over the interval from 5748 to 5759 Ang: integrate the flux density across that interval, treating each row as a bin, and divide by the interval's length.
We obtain 9.2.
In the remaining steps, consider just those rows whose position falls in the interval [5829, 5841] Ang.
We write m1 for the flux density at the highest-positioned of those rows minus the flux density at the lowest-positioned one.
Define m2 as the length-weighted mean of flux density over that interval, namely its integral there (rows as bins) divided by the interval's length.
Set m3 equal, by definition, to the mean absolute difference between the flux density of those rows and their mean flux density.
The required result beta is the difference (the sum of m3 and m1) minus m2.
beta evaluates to -9.4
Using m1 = 0.24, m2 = 9.7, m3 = 0.09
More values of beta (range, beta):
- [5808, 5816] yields -9.2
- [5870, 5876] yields -10.2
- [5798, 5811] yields -8.9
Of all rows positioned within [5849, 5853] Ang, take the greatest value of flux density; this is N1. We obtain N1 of 10.1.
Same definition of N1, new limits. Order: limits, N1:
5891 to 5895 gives 9.09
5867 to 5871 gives 10.6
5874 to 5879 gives 11.1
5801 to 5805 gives 9.41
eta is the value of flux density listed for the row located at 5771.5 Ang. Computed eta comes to 9.11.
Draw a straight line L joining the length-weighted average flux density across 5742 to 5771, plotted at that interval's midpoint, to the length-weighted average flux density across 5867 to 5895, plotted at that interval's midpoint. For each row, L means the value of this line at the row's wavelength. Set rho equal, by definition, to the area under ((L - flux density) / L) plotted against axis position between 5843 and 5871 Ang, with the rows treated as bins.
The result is -0.2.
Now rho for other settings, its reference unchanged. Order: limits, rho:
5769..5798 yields 0.9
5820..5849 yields 0.3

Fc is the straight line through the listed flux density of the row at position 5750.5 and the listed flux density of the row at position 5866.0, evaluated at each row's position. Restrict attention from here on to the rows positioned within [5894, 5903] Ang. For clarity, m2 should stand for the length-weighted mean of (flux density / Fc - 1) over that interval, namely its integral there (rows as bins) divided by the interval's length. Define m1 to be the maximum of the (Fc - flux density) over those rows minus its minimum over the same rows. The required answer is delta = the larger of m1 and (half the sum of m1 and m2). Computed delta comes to 0.56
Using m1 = 0.6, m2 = -0.12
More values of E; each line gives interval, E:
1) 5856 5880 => 1.20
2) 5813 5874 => 1.62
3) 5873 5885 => 0.90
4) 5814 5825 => 0.85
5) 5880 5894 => 0.95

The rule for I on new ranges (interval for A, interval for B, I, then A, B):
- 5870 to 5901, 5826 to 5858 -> 19.9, 10.0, 9.8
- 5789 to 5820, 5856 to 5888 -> 19.7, 9.2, 10.5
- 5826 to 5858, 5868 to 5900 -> 19.9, 9.8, 10.1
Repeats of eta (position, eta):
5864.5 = 10.4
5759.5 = 8.99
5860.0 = 10.1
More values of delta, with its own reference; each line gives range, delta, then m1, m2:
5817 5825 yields 0.31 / 0.3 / -0.04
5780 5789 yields 0.32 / 0.3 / -0.06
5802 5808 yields 0.33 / 0.3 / -0.04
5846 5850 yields 0.12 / 0.1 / 0.01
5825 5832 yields 0.51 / 0.5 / -0.04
